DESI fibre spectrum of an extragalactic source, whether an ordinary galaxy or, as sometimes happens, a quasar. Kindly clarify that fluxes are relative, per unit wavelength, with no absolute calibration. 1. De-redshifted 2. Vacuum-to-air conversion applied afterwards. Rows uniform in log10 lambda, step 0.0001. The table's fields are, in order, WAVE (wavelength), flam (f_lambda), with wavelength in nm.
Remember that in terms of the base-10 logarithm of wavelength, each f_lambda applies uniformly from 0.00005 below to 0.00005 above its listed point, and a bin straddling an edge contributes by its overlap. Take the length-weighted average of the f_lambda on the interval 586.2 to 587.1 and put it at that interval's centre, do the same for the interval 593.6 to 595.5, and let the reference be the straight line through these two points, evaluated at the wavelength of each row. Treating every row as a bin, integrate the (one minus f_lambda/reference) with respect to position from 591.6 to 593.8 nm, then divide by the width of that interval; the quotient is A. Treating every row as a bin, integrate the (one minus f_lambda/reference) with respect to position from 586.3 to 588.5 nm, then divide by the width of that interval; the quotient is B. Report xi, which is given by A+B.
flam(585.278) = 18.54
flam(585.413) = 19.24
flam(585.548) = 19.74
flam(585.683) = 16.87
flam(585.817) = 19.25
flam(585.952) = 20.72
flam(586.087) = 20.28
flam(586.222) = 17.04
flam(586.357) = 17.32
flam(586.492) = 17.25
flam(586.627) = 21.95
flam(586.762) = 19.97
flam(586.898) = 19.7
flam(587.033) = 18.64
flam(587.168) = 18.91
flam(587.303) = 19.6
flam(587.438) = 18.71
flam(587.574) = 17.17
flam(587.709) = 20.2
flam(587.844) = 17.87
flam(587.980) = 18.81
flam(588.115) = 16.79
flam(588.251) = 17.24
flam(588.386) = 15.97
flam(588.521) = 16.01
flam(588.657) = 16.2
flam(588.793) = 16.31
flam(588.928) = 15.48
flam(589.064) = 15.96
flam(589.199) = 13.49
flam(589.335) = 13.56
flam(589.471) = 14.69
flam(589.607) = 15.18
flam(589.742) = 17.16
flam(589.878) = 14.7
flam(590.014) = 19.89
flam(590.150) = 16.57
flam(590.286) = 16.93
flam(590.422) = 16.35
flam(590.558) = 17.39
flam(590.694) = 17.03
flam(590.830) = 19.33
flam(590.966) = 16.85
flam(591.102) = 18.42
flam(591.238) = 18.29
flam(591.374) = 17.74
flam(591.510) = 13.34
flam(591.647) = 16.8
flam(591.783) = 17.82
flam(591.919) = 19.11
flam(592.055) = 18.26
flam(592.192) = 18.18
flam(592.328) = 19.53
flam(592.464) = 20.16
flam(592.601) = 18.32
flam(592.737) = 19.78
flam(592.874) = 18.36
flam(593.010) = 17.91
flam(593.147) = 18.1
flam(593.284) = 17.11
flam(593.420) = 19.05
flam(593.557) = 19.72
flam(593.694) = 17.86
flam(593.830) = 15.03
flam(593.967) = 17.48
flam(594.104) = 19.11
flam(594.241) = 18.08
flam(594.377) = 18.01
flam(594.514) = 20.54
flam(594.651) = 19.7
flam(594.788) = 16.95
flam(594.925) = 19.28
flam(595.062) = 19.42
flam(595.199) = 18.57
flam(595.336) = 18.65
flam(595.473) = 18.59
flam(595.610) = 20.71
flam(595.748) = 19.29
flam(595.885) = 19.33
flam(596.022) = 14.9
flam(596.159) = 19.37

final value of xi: 0.025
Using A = 0.003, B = 0.02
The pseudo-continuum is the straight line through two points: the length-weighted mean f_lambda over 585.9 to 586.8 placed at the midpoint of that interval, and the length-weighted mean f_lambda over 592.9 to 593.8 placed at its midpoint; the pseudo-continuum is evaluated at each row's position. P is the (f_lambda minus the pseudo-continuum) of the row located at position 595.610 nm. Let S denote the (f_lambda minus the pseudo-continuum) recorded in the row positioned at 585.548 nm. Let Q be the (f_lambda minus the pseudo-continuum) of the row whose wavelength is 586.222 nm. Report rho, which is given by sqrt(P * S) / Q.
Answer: -1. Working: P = 2.9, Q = -2.1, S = 0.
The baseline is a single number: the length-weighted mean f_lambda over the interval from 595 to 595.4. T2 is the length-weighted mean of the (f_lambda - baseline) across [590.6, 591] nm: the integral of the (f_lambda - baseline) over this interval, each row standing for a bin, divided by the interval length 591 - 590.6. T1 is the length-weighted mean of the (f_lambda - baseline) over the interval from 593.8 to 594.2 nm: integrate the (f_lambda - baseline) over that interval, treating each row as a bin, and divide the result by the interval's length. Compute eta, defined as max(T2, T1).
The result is -1.09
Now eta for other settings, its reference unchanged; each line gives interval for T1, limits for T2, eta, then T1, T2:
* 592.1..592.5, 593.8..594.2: 0.28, 0.3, -1.4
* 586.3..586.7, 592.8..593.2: 0.02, 0.0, -0.7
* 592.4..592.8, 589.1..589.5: 0.53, 0.5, -4.9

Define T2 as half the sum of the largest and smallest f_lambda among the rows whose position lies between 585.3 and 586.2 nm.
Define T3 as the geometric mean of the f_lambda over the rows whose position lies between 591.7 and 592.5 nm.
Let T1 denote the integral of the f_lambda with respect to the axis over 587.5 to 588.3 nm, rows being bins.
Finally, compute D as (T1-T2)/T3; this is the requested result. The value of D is -0.23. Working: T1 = 14.4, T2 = 18.8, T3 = 19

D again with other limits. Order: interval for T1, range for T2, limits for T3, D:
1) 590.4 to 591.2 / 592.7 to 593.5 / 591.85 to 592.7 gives -0.23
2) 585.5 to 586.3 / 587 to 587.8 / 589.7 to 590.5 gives -0.21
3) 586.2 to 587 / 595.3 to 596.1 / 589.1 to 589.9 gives -0.18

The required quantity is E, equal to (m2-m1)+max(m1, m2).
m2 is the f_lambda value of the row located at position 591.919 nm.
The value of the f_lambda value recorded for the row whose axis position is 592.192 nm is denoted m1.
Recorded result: 20.0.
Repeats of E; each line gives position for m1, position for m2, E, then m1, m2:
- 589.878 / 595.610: 26.7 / 14.7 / 20.71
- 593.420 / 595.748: 19.5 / 19.05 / 19.29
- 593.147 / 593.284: 17.1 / 18.1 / 17.11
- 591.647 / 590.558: 18.0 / 16.8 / 17.39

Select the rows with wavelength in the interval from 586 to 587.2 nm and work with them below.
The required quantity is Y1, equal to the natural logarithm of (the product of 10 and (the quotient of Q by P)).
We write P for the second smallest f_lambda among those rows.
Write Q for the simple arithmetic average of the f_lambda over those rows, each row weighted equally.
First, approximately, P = 17.25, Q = 19.0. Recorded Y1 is 2.40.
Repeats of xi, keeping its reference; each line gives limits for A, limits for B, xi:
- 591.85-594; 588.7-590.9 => 0.138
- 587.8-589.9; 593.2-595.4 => 0.150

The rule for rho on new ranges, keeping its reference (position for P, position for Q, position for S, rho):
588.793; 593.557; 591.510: 2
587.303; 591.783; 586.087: -1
